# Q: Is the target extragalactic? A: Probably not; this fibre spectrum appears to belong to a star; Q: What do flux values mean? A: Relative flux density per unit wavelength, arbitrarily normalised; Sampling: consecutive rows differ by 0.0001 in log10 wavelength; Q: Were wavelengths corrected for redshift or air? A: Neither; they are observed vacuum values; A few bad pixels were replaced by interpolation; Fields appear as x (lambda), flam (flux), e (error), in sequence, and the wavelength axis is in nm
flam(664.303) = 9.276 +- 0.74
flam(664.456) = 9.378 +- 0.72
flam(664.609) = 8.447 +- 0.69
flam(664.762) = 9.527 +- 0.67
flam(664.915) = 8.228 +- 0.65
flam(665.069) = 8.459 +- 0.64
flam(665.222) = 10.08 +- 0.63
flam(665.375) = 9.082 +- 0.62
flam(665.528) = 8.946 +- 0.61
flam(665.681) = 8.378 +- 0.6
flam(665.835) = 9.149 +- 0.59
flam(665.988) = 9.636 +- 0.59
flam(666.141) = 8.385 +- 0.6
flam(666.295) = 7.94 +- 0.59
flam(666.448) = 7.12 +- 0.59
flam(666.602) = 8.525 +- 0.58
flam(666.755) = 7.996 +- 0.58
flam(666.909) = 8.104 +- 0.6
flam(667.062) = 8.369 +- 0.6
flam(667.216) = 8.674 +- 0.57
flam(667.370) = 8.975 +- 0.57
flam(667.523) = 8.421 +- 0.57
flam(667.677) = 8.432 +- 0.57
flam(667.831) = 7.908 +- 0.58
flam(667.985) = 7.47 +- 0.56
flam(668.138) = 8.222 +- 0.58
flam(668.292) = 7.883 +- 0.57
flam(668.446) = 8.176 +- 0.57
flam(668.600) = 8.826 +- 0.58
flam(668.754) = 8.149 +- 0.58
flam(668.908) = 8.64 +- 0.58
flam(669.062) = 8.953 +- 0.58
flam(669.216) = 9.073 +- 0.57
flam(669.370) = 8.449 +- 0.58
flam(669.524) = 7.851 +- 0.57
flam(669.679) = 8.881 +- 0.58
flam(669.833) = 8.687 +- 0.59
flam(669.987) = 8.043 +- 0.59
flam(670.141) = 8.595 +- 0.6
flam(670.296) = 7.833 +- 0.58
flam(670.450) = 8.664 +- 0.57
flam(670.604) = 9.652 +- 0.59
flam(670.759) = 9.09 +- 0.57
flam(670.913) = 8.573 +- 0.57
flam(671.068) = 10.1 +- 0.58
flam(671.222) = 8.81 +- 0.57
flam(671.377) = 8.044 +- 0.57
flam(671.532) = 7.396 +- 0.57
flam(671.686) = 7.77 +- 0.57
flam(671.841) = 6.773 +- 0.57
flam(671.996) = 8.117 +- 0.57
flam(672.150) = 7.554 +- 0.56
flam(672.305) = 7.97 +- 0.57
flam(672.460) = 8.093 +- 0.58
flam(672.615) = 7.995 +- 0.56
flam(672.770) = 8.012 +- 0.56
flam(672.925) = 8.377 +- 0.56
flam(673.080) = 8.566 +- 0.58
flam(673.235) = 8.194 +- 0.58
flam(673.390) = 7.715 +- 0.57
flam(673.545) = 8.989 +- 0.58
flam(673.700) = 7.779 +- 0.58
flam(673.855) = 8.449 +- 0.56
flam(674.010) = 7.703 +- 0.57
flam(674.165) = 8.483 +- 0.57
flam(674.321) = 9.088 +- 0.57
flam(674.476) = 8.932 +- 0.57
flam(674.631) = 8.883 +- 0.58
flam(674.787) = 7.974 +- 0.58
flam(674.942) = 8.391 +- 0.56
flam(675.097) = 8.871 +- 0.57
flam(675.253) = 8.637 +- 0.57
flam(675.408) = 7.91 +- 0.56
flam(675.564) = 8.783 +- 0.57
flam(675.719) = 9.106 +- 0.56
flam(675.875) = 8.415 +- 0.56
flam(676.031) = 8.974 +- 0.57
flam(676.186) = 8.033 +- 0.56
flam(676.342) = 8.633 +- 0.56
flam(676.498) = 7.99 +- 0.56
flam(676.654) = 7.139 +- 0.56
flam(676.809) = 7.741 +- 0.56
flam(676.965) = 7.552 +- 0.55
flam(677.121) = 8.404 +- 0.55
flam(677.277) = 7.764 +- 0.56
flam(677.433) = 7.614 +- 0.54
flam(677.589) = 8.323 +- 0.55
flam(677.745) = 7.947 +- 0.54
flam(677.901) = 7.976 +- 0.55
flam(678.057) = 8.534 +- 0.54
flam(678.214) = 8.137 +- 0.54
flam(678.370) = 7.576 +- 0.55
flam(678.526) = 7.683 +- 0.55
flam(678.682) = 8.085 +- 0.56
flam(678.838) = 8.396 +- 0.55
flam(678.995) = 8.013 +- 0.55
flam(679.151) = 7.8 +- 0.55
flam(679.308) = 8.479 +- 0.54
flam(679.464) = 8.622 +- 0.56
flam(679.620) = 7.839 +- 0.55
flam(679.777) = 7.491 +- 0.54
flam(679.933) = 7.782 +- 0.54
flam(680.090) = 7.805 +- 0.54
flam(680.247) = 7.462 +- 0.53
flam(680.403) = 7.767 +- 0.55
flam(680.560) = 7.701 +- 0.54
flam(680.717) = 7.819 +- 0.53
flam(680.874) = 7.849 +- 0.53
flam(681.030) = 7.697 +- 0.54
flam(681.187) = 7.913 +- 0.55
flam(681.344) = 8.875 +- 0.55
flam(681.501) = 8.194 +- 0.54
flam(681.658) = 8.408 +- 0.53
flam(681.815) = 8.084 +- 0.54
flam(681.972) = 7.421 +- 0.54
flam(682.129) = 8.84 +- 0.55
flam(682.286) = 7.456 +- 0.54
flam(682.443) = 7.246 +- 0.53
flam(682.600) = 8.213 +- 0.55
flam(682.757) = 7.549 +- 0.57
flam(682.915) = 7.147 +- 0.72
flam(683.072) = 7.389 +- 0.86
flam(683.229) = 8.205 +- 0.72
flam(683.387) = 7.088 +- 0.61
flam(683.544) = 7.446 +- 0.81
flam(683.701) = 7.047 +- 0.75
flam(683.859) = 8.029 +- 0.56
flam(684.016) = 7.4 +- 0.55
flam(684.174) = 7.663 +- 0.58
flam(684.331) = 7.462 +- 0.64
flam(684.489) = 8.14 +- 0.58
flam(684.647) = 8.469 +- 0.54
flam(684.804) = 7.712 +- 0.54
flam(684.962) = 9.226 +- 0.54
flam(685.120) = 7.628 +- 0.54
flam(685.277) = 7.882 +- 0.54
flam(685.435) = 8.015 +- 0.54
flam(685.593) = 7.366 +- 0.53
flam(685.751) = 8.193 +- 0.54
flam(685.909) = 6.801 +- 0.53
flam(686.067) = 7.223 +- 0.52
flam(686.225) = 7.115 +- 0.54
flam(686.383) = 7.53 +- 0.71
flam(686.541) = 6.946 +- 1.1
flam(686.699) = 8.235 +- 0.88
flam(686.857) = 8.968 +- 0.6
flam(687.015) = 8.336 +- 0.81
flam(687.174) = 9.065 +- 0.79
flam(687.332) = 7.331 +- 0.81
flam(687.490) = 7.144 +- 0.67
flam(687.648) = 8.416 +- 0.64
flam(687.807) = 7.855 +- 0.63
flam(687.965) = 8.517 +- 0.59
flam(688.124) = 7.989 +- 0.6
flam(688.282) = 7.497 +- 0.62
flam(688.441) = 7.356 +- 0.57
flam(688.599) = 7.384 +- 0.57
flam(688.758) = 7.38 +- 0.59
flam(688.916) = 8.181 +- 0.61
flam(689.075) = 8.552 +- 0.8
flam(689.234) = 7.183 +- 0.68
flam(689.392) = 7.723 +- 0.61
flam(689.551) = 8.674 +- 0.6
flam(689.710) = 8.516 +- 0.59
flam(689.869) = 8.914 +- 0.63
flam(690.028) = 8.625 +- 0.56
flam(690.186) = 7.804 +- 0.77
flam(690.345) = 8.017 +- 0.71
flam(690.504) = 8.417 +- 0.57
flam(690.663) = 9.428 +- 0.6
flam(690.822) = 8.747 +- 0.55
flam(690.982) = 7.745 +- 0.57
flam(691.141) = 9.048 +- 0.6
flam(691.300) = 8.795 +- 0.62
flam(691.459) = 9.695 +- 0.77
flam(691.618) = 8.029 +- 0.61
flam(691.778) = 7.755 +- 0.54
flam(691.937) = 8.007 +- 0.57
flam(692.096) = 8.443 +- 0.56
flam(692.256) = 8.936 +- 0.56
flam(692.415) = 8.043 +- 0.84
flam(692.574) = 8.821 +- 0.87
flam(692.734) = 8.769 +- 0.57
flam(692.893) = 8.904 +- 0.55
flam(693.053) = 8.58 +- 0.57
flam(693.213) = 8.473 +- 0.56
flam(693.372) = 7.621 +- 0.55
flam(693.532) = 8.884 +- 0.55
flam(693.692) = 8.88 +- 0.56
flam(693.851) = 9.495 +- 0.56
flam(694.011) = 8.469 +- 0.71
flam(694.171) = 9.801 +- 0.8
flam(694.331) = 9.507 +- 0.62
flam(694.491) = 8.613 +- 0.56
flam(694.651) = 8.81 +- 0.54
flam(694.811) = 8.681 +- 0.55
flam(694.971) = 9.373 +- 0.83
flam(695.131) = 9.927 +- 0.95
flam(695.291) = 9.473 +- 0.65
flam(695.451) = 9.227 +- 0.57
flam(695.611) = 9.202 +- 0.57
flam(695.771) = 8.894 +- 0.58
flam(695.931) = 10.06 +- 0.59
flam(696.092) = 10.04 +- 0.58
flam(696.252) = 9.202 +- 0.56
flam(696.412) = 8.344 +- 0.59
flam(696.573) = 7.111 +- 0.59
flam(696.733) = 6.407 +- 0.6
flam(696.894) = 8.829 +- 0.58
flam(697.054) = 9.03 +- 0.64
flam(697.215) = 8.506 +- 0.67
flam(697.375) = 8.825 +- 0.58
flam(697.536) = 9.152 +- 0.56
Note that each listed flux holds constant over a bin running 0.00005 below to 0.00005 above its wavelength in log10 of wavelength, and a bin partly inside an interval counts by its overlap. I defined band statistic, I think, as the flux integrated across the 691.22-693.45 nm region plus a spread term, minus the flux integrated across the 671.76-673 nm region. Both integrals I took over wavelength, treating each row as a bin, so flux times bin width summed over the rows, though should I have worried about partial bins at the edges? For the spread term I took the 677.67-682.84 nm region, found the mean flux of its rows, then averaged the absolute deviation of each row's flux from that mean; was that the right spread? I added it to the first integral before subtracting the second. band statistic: 10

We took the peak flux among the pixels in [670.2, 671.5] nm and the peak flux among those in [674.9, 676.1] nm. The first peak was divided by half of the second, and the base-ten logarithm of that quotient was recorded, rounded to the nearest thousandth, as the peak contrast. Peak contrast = 0.346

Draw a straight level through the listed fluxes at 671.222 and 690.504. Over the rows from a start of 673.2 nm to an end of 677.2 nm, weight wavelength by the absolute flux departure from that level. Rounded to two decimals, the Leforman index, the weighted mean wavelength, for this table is 675.28 nm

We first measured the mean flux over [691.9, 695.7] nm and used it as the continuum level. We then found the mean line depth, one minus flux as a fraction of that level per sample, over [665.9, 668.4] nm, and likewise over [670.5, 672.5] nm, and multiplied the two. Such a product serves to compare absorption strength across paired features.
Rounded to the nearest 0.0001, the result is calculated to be 0.0045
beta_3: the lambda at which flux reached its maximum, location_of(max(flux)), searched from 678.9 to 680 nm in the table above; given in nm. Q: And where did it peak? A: 679.464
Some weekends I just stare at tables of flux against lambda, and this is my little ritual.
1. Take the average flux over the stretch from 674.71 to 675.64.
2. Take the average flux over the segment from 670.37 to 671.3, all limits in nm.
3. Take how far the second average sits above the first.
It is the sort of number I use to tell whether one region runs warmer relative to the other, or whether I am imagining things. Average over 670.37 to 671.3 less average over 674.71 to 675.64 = 0.72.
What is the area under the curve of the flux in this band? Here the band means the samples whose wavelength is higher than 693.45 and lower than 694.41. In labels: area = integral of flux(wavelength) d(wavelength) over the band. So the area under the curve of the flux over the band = 8.8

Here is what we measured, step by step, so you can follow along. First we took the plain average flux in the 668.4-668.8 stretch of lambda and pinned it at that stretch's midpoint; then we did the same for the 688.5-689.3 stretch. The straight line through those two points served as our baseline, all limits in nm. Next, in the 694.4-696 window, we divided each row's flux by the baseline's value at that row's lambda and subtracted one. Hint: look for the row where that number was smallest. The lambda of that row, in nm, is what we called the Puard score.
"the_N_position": 694.491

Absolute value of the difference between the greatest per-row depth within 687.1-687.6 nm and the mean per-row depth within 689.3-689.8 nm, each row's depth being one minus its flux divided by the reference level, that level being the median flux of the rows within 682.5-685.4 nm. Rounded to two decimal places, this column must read 0.15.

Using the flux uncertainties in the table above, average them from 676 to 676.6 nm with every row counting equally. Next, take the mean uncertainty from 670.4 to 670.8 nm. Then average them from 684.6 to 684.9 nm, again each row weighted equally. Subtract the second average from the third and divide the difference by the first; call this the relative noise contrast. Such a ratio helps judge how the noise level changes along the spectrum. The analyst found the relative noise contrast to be -0.07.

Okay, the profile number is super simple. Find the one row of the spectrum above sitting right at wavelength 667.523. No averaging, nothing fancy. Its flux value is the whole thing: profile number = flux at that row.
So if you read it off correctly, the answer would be 8.421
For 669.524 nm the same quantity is 7.851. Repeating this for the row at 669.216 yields 9.073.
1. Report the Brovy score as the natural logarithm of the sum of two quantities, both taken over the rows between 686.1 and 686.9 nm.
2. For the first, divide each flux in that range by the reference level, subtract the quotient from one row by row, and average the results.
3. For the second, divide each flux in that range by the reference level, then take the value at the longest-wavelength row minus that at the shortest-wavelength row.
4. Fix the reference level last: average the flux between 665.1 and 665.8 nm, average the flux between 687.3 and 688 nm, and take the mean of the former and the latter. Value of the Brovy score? -1.2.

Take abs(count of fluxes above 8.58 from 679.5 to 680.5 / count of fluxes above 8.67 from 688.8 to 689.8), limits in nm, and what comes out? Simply 0.0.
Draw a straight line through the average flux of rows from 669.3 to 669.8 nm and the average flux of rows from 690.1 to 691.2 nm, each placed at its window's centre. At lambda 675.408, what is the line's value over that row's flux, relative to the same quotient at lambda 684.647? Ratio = 1.07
